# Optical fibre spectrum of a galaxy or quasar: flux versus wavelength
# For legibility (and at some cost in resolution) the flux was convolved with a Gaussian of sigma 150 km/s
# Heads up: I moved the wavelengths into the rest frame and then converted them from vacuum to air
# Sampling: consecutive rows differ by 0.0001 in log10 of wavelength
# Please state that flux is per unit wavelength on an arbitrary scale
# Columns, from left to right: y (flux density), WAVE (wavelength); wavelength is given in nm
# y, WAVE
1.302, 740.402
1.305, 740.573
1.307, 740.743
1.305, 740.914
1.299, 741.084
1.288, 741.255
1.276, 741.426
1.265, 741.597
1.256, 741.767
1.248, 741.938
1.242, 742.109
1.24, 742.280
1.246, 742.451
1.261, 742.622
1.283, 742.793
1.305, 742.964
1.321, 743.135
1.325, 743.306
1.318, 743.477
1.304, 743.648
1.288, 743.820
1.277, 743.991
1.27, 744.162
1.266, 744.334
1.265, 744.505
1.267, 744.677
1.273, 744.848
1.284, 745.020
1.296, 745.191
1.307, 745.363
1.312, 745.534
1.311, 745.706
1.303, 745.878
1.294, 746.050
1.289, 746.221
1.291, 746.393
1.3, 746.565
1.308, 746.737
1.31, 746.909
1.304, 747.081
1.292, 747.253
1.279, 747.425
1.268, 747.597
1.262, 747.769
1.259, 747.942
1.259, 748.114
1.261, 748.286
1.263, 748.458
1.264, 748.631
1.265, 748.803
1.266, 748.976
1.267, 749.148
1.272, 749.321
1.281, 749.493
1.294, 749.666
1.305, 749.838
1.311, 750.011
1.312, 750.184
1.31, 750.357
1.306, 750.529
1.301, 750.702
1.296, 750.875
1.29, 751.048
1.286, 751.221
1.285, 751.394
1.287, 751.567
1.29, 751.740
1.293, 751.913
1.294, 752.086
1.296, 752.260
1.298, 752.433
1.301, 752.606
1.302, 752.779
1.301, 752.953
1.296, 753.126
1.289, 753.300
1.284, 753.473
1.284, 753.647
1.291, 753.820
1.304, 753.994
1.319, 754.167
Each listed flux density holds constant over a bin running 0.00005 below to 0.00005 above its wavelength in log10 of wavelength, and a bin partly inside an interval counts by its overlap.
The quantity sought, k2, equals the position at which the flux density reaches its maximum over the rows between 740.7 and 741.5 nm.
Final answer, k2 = 740.743 nm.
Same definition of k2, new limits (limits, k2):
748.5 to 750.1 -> 750.011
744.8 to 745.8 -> 745.534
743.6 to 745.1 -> 743.648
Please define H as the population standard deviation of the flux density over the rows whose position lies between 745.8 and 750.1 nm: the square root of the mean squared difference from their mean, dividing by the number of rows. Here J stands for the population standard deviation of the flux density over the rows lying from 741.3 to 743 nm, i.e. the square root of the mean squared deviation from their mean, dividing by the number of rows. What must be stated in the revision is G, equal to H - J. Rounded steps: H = 0.018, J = 0.020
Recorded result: -0.0015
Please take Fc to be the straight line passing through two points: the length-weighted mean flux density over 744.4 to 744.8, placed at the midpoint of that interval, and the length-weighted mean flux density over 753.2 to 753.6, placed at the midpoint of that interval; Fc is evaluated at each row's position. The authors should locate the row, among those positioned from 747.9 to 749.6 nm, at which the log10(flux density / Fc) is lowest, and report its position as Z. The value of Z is 748.114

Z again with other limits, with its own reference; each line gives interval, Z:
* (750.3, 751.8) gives 751.394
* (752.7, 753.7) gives 753.647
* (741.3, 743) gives 742.280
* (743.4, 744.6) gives 744.505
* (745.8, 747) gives 746.221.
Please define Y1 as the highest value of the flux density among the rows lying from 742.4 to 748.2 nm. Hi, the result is 1.325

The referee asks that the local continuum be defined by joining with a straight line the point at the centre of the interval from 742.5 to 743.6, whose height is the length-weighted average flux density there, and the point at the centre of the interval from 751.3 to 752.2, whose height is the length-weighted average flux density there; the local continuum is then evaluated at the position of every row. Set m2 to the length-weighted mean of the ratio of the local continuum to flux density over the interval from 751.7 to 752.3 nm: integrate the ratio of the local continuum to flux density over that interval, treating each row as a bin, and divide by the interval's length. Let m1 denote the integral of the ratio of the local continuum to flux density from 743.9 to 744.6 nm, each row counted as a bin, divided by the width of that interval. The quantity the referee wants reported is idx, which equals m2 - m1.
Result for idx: -0.028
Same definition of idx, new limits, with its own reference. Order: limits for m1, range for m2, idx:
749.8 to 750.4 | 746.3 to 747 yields 0.010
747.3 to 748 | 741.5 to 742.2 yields 0.020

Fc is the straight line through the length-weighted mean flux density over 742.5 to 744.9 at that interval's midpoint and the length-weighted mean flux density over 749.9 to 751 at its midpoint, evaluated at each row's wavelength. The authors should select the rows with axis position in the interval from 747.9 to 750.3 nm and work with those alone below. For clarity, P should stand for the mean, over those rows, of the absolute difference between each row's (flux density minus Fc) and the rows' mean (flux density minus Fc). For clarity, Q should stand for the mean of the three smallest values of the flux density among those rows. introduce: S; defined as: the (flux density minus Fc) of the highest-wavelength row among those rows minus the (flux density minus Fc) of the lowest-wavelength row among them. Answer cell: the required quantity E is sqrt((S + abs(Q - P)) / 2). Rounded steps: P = 0.0153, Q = 1.26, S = 0.047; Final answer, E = 0.804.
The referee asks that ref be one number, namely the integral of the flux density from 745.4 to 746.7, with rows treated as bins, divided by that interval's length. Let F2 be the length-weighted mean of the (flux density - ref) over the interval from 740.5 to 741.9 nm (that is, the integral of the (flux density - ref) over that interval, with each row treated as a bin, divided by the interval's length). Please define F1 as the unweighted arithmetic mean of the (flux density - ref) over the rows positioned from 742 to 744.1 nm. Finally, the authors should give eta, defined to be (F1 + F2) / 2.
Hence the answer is -0.0157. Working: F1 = -0.017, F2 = -0.0147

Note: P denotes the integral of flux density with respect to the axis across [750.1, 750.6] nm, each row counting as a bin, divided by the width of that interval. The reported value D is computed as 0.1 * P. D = 0.131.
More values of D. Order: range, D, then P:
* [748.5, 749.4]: 0.127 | 1.27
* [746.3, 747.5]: 0.130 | 1.30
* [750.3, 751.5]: 0.130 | 1.30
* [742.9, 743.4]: 0.132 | 1.32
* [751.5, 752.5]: 0.129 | 1.29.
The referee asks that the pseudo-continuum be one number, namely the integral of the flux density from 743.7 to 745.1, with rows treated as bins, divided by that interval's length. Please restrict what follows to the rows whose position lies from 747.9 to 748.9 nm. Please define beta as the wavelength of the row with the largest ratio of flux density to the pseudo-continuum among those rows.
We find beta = 748.803 nm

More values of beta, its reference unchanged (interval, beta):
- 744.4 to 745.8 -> 745.534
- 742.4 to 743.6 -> 743.306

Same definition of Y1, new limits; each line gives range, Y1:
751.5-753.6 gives 1.302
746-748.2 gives 1.31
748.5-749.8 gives 1.294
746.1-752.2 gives 1.312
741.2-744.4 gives 1.325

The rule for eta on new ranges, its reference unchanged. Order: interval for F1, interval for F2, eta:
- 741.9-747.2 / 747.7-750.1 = -0.0203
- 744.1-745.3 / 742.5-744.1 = -0.0154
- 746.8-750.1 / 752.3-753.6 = -0.0141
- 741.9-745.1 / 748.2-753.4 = -0.0171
